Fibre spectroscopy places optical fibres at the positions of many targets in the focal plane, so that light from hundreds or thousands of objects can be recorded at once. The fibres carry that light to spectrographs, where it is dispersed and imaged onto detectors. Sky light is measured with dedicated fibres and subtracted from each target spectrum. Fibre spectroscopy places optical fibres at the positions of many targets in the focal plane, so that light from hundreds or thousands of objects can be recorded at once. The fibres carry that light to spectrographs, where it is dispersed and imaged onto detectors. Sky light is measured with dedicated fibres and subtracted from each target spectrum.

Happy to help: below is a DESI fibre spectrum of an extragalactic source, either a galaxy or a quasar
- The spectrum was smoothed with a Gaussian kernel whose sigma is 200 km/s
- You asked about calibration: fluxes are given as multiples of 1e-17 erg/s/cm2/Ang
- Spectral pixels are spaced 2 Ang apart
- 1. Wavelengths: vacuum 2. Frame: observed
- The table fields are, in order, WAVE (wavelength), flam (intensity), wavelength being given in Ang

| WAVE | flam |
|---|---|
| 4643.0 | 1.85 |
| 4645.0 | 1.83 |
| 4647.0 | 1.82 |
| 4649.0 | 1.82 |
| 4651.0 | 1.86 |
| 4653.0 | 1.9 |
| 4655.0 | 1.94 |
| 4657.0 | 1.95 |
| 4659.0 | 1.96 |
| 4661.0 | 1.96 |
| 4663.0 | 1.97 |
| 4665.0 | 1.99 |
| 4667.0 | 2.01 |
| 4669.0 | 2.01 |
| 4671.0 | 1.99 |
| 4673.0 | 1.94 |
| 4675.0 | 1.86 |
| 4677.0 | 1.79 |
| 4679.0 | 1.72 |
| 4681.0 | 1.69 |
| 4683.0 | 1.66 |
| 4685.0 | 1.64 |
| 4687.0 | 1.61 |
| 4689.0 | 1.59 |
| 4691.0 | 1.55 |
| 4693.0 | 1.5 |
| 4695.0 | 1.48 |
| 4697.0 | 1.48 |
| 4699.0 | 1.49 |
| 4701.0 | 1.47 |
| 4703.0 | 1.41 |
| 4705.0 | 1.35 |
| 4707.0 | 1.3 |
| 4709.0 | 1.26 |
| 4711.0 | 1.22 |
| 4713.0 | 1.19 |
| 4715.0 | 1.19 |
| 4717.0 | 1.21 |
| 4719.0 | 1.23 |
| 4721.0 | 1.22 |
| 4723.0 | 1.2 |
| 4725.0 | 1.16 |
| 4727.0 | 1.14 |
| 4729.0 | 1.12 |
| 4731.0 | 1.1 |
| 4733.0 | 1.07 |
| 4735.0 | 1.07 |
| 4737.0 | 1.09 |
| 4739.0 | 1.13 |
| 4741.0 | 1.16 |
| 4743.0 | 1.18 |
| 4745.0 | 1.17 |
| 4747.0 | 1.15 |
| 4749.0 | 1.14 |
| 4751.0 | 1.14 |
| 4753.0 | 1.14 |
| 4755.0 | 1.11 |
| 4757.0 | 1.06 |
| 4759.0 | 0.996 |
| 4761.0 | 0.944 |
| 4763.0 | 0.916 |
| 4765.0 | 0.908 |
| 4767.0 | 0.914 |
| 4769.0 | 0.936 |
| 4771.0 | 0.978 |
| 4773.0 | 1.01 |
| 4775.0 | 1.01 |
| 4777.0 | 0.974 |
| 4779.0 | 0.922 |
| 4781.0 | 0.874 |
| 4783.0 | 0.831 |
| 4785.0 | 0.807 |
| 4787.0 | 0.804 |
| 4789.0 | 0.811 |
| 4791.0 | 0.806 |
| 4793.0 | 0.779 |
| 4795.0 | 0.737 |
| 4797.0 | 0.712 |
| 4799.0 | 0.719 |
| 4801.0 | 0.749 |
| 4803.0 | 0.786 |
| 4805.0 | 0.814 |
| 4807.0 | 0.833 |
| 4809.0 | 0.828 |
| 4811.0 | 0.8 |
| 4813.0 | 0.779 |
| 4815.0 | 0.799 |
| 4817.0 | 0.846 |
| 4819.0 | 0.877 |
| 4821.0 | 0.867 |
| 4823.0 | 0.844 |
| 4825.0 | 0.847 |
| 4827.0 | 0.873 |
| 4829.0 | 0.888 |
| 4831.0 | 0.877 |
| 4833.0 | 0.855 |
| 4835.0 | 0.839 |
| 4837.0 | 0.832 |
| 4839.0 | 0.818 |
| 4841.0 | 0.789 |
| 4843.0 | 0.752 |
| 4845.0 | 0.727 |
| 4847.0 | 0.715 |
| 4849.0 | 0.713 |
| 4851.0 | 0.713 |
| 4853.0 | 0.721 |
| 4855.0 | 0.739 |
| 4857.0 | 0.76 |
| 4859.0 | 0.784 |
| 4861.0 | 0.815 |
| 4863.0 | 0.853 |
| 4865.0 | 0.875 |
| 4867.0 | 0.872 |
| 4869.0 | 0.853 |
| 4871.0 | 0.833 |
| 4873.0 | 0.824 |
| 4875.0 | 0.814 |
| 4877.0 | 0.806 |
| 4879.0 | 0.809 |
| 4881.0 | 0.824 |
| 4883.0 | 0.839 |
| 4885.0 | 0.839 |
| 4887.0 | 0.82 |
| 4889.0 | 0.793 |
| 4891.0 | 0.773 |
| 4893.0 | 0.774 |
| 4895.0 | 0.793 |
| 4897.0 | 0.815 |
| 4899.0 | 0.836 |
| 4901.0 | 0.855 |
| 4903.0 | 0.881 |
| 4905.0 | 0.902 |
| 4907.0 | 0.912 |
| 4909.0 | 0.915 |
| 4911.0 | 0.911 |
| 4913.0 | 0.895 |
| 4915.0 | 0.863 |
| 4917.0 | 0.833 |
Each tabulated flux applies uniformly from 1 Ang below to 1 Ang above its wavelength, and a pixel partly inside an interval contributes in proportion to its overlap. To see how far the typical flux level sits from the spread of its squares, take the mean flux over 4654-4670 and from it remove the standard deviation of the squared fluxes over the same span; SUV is 1.87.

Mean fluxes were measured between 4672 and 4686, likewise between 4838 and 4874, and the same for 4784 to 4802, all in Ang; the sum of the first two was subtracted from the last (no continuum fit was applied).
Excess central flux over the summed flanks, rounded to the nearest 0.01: -1.77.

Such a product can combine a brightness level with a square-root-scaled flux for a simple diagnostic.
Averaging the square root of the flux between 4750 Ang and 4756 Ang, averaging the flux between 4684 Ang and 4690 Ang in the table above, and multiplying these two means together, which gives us 1.7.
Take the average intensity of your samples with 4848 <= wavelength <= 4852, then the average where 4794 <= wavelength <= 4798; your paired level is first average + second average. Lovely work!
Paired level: 1.4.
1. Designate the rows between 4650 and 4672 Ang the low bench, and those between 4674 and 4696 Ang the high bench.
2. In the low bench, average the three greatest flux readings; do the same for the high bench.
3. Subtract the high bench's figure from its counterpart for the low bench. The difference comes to 0.21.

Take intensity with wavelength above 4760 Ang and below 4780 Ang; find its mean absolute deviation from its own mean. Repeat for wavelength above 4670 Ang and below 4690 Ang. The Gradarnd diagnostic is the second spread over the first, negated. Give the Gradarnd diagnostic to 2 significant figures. -3.5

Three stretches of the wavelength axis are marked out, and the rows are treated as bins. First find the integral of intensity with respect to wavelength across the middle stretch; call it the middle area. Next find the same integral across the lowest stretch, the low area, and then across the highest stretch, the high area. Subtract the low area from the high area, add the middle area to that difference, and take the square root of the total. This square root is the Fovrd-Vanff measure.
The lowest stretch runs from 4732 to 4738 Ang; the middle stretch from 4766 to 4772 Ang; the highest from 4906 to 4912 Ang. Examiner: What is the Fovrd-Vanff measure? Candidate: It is 2.16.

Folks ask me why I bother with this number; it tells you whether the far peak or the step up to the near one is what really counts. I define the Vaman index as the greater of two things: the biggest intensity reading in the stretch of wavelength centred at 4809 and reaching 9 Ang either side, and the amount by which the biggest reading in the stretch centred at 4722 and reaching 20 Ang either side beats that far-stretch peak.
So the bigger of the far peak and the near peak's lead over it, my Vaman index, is 0.85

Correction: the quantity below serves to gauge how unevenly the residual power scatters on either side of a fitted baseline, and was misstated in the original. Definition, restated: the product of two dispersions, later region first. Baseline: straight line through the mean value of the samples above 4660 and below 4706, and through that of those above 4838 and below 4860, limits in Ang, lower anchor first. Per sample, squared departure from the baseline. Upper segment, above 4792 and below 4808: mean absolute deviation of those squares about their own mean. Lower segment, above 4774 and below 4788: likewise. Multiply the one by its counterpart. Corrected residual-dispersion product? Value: 0.0006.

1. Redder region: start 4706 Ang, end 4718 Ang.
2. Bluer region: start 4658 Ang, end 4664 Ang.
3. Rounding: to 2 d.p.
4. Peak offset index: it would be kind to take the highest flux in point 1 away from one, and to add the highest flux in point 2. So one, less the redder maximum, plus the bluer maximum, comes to 1.67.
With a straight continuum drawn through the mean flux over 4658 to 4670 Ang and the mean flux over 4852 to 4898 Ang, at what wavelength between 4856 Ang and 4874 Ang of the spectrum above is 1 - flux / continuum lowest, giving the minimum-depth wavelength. 4867.0 Ang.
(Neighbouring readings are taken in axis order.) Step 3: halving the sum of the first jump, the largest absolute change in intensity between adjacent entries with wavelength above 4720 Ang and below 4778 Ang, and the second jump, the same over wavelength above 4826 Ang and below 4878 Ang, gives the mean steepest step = 0.051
